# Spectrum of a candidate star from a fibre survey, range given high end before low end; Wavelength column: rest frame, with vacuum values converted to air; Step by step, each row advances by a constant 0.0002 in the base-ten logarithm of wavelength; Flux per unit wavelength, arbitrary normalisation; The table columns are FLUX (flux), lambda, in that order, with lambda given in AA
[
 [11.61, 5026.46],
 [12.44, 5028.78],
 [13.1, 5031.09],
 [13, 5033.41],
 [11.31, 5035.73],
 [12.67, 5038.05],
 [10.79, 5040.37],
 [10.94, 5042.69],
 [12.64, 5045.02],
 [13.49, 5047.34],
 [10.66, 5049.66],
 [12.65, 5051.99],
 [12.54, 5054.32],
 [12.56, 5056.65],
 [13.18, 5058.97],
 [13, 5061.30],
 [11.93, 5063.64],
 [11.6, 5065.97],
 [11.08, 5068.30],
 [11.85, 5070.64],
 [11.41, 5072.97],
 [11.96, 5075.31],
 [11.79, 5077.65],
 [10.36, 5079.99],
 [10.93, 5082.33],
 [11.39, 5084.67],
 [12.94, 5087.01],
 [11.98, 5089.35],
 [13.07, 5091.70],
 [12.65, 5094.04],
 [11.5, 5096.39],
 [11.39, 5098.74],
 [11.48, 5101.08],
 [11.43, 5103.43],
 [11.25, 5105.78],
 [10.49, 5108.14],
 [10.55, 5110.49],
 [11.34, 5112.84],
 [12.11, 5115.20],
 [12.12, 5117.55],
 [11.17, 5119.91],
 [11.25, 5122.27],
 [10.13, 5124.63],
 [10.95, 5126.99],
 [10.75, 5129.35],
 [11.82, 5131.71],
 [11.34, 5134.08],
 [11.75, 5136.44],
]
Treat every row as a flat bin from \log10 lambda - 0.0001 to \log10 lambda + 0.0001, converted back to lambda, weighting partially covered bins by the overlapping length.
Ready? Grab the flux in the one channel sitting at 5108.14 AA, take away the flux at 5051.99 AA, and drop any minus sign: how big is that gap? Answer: 2.2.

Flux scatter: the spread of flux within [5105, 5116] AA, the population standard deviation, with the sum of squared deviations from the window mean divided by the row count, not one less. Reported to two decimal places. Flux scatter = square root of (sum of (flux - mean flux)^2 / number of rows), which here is 0.59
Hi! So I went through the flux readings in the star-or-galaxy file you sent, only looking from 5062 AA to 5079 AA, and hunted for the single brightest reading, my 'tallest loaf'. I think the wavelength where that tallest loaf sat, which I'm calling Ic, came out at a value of 5075.31 AA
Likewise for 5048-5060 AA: 5058.97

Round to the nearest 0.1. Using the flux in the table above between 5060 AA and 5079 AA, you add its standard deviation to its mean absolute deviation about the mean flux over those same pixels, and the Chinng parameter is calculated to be 0.9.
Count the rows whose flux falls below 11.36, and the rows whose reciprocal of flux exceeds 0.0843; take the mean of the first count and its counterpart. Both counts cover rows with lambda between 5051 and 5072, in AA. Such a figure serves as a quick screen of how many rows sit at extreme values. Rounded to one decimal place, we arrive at 2.0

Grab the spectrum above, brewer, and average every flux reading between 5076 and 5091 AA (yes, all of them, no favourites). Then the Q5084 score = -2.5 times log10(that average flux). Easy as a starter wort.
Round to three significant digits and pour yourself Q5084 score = -2.66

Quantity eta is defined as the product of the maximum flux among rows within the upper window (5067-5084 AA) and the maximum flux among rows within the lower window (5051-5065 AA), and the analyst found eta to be 158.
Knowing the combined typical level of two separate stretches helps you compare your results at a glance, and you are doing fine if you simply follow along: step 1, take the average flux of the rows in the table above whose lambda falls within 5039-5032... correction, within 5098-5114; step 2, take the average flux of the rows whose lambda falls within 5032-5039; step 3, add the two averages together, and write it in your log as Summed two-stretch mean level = 23.5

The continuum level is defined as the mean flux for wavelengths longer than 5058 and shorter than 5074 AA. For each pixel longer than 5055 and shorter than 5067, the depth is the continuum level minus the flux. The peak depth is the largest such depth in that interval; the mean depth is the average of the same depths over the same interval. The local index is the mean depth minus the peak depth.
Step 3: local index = -0.9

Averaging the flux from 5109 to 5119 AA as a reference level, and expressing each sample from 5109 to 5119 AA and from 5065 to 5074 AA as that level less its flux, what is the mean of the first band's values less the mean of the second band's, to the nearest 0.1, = 0.0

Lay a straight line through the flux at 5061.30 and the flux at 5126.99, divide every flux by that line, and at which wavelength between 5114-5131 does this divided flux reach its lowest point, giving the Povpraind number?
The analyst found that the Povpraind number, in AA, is 5124.63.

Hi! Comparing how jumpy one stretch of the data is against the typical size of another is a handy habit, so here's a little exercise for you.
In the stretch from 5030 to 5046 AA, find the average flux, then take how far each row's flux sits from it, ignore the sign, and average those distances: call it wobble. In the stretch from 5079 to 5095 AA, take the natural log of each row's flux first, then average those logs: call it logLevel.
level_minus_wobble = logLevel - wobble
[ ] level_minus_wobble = 1.57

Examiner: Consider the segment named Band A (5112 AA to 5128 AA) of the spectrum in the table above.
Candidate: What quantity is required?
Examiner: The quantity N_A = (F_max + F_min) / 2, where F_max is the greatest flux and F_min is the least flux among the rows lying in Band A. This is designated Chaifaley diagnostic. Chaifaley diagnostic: 11.1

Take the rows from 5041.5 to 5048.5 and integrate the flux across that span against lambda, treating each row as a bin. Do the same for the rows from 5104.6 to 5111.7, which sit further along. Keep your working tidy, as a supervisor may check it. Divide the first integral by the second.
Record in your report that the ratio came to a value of 1.13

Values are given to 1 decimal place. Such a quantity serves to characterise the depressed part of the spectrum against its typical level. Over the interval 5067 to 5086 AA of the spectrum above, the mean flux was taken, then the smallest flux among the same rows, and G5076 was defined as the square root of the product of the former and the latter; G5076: 10.8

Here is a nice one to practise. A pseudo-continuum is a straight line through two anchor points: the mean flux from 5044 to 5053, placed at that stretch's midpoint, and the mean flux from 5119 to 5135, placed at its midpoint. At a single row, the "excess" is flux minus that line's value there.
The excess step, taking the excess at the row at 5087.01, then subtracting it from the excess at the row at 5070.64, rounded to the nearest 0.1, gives -1.4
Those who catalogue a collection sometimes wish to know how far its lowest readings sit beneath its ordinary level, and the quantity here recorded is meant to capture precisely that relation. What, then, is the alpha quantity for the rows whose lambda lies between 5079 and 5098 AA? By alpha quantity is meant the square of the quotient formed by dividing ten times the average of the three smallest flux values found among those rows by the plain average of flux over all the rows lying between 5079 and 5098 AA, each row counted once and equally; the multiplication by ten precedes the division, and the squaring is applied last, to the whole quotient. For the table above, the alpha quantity 84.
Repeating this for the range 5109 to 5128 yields 89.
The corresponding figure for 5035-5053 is 82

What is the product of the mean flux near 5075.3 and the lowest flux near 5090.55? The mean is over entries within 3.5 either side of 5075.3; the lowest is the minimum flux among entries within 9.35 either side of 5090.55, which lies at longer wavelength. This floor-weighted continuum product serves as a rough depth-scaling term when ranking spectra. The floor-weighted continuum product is 128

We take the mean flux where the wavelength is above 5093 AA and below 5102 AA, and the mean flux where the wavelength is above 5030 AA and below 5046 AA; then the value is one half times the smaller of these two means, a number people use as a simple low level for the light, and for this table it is 5.88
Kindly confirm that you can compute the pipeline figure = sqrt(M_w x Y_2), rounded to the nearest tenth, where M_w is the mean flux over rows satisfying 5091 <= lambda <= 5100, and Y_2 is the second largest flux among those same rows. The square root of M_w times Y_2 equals 12.4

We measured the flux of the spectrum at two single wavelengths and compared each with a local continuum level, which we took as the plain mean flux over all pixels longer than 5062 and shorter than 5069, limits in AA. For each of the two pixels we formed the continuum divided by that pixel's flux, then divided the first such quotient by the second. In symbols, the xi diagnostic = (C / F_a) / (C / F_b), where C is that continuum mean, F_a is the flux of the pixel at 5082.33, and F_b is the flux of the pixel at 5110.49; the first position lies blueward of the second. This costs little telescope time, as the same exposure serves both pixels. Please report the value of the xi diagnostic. 0.97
